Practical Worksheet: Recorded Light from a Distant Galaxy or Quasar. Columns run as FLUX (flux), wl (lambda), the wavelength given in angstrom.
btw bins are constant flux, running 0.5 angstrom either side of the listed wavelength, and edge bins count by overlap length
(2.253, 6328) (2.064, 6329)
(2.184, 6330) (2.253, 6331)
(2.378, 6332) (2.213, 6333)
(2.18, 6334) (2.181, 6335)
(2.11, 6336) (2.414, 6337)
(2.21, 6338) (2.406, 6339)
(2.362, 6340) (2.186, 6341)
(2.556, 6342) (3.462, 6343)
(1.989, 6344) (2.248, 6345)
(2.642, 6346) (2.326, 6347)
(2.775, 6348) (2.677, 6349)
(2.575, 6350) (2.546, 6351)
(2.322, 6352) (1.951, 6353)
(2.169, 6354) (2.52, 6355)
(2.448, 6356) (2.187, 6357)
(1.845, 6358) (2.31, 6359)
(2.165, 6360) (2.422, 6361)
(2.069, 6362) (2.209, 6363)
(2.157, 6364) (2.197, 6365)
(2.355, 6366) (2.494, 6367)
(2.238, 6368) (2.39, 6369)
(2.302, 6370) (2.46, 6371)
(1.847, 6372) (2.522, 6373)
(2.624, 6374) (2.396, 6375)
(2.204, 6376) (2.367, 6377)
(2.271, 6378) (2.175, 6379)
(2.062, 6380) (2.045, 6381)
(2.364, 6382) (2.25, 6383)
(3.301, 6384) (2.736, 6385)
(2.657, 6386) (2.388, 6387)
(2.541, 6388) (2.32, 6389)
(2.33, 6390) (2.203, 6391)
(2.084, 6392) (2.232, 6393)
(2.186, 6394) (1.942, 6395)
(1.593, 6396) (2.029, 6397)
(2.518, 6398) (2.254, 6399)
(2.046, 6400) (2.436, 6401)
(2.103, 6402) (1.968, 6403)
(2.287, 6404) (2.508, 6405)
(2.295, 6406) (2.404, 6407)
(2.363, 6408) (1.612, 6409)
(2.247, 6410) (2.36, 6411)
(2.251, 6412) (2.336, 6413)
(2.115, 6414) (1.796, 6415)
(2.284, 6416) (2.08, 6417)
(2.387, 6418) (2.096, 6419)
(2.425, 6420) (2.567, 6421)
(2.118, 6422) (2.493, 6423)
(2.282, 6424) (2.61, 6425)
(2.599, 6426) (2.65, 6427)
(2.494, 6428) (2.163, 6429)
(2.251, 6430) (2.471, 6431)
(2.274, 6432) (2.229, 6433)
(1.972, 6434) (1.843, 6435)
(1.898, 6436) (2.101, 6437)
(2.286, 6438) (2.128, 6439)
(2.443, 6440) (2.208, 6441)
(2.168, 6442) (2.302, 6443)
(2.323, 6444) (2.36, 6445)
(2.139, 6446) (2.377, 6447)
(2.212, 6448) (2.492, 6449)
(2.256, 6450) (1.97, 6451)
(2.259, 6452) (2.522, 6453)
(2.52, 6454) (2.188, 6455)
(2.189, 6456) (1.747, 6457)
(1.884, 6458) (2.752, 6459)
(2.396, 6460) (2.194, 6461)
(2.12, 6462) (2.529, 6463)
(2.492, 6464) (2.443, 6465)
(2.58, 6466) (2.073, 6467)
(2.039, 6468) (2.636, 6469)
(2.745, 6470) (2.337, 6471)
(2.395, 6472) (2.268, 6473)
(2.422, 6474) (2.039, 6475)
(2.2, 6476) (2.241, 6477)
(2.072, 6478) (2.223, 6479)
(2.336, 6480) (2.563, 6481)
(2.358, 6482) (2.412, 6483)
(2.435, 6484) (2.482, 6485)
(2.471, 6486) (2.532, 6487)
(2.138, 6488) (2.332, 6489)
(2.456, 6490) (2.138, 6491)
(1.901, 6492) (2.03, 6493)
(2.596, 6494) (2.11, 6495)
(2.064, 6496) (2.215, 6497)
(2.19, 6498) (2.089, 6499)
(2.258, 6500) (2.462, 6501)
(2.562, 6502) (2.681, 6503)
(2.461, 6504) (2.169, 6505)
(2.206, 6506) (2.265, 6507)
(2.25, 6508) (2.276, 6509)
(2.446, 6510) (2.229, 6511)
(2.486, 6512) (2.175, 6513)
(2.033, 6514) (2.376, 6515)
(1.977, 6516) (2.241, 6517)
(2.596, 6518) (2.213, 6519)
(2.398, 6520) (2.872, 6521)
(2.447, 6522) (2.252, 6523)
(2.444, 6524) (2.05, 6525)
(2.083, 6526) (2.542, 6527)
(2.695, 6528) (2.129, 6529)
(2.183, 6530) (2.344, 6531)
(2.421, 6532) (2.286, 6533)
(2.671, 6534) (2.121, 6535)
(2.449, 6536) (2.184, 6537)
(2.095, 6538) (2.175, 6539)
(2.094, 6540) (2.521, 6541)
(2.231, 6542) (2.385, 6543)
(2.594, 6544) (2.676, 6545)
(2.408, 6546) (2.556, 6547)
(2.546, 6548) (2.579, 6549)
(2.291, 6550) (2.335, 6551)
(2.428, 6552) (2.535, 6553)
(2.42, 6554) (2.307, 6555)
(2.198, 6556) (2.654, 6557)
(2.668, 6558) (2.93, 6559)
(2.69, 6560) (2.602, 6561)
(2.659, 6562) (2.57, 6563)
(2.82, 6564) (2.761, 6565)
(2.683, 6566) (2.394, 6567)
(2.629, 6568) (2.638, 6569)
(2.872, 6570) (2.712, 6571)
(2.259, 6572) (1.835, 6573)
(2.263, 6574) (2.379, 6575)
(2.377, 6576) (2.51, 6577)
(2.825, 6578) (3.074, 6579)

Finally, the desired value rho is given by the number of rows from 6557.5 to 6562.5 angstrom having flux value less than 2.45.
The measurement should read 0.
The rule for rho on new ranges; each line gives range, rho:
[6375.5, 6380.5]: 5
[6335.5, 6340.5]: 5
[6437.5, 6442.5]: 5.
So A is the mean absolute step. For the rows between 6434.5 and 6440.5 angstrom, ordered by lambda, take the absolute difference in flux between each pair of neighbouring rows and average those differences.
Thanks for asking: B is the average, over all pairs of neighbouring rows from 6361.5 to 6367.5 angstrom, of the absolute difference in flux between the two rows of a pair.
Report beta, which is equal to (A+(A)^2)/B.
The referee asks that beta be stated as 2.05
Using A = 0.183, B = 0.11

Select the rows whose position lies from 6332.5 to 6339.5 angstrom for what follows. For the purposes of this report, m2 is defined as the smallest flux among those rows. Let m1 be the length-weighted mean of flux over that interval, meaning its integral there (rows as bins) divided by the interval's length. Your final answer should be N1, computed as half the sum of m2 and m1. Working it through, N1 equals 2.18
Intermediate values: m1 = 2.24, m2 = 2.11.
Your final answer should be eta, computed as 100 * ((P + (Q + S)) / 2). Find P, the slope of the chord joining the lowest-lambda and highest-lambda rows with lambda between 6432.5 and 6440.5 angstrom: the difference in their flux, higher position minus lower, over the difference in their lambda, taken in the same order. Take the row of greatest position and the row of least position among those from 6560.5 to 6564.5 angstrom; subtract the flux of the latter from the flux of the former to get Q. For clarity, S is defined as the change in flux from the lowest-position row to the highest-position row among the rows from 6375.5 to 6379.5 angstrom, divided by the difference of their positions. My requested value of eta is 12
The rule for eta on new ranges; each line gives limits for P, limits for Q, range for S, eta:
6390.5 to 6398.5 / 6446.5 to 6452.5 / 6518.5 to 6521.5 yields 13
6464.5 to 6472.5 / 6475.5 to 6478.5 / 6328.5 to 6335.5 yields -6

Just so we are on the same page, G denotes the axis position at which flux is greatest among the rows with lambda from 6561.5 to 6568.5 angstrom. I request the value 6564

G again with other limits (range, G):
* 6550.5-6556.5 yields 6553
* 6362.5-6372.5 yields 6367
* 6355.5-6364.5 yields 6356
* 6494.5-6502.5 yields 6502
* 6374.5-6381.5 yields 6375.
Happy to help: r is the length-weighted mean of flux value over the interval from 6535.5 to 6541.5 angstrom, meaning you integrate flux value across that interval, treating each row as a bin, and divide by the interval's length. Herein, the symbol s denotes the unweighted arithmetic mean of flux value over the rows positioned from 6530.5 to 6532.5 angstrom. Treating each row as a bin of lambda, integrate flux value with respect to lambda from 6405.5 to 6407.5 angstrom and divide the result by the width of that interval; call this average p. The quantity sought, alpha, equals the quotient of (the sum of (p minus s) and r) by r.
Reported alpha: 0.99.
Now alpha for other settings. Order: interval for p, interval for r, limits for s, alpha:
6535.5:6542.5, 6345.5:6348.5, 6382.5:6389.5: 0.86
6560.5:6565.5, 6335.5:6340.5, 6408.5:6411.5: 1.26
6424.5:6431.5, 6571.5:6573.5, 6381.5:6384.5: 0.91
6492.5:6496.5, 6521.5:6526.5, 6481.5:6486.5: 0.90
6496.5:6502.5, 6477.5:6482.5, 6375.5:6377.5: 1.00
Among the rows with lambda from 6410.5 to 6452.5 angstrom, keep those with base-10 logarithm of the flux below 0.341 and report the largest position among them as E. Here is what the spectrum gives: 6451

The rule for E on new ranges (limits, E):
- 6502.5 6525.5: 6525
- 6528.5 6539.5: 6539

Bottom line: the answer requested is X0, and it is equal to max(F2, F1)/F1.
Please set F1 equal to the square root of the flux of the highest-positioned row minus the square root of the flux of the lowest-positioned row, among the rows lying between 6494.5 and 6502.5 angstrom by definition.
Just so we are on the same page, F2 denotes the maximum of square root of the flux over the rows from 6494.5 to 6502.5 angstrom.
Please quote 11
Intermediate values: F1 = 0.15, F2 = 1.60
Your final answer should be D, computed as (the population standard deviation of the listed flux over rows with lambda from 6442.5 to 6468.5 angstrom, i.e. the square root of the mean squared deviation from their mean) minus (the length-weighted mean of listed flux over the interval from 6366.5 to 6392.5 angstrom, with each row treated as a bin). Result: -2.14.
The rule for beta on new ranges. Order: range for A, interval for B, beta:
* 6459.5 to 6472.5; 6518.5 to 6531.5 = 0.97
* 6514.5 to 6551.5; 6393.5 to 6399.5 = 0.83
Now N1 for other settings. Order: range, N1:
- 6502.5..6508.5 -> 2.25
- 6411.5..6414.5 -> 2.17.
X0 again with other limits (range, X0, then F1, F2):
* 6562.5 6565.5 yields 29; 0.06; 1.68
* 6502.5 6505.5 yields -10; -0.16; 1.64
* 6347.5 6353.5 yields -6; -0.27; 1.67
